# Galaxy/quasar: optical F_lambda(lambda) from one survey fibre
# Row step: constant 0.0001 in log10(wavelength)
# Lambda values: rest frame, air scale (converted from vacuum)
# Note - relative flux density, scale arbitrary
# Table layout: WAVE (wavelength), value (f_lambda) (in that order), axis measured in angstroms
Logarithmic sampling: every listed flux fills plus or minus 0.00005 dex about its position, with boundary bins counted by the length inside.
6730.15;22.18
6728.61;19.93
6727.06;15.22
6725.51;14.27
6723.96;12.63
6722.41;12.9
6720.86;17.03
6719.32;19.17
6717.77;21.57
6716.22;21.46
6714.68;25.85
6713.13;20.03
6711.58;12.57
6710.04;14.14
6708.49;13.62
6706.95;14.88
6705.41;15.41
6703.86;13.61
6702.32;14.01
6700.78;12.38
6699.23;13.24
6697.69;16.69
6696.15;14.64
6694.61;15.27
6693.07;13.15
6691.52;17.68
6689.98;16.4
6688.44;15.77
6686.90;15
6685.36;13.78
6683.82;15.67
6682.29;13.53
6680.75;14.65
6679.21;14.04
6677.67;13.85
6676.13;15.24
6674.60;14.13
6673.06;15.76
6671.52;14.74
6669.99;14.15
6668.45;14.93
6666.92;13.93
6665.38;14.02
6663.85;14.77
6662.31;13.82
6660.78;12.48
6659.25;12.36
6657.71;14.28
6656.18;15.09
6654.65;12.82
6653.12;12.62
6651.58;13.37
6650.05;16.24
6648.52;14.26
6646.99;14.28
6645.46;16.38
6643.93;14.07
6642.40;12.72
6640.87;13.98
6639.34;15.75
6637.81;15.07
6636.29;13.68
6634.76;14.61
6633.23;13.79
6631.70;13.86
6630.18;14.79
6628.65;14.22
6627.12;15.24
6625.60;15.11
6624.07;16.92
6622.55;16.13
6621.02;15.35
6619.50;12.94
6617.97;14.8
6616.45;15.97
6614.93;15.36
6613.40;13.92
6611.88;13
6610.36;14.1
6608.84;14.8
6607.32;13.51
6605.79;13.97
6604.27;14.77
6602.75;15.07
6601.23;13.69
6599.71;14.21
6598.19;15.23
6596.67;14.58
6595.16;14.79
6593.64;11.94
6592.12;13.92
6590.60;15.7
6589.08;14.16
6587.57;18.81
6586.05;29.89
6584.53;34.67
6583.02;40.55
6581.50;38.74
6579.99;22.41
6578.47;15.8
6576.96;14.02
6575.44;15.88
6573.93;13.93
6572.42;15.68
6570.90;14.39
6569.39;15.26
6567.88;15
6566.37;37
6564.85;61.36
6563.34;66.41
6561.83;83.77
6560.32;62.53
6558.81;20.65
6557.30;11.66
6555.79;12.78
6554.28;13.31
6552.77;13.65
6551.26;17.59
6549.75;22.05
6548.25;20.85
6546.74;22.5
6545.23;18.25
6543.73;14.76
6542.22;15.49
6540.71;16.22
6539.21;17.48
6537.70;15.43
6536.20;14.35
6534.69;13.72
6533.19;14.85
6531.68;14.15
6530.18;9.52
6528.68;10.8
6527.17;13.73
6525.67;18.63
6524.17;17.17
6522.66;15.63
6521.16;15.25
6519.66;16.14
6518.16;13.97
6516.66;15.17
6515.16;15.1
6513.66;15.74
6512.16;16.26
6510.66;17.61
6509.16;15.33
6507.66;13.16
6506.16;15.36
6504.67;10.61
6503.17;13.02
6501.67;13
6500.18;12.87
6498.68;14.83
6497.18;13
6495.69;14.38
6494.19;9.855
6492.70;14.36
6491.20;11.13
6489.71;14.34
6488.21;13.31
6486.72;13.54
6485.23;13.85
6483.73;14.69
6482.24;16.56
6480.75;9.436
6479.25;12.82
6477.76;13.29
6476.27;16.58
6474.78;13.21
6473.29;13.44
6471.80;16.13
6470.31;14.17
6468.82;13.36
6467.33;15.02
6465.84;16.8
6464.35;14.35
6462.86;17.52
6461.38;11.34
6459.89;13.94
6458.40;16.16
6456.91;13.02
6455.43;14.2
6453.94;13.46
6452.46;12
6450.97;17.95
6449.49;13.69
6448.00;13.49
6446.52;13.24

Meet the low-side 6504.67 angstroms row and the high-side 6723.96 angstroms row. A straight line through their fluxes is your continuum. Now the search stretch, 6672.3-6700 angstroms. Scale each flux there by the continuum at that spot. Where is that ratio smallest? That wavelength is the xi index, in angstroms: 6693.07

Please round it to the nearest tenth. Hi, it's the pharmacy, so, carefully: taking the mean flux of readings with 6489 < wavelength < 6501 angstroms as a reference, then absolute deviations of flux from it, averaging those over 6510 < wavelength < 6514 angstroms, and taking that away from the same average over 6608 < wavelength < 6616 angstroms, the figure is -2.3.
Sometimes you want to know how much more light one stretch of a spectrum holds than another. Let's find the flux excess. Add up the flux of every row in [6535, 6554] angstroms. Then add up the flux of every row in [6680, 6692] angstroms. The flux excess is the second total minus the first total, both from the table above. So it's -86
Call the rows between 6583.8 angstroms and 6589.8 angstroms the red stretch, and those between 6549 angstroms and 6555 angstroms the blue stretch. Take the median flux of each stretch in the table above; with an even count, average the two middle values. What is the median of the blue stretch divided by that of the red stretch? 0.64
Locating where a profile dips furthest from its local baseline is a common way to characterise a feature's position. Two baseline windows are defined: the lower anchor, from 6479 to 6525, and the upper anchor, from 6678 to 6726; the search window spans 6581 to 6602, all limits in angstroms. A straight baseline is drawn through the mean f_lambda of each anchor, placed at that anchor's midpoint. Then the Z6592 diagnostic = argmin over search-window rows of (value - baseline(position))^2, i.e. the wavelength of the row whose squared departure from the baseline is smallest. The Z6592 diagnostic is 6595.16 angstroms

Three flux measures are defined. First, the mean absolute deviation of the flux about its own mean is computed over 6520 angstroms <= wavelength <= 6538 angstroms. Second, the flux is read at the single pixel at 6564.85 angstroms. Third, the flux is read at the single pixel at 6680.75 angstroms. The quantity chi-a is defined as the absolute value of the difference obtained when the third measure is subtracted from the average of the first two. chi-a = 17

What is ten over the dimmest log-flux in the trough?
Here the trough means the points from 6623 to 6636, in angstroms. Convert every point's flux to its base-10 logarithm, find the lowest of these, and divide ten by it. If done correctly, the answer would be 8.8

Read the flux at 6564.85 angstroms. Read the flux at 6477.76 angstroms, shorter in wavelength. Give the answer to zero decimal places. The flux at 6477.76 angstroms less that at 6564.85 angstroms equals -48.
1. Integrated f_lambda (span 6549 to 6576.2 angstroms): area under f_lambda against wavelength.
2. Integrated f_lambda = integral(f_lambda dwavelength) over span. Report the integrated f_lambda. 775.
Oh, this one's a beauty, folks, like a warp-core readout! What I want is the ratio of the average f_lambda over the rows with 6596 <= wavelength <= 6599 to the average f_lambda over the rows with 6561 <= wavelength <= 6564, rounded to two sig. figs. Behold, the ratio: 0.20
